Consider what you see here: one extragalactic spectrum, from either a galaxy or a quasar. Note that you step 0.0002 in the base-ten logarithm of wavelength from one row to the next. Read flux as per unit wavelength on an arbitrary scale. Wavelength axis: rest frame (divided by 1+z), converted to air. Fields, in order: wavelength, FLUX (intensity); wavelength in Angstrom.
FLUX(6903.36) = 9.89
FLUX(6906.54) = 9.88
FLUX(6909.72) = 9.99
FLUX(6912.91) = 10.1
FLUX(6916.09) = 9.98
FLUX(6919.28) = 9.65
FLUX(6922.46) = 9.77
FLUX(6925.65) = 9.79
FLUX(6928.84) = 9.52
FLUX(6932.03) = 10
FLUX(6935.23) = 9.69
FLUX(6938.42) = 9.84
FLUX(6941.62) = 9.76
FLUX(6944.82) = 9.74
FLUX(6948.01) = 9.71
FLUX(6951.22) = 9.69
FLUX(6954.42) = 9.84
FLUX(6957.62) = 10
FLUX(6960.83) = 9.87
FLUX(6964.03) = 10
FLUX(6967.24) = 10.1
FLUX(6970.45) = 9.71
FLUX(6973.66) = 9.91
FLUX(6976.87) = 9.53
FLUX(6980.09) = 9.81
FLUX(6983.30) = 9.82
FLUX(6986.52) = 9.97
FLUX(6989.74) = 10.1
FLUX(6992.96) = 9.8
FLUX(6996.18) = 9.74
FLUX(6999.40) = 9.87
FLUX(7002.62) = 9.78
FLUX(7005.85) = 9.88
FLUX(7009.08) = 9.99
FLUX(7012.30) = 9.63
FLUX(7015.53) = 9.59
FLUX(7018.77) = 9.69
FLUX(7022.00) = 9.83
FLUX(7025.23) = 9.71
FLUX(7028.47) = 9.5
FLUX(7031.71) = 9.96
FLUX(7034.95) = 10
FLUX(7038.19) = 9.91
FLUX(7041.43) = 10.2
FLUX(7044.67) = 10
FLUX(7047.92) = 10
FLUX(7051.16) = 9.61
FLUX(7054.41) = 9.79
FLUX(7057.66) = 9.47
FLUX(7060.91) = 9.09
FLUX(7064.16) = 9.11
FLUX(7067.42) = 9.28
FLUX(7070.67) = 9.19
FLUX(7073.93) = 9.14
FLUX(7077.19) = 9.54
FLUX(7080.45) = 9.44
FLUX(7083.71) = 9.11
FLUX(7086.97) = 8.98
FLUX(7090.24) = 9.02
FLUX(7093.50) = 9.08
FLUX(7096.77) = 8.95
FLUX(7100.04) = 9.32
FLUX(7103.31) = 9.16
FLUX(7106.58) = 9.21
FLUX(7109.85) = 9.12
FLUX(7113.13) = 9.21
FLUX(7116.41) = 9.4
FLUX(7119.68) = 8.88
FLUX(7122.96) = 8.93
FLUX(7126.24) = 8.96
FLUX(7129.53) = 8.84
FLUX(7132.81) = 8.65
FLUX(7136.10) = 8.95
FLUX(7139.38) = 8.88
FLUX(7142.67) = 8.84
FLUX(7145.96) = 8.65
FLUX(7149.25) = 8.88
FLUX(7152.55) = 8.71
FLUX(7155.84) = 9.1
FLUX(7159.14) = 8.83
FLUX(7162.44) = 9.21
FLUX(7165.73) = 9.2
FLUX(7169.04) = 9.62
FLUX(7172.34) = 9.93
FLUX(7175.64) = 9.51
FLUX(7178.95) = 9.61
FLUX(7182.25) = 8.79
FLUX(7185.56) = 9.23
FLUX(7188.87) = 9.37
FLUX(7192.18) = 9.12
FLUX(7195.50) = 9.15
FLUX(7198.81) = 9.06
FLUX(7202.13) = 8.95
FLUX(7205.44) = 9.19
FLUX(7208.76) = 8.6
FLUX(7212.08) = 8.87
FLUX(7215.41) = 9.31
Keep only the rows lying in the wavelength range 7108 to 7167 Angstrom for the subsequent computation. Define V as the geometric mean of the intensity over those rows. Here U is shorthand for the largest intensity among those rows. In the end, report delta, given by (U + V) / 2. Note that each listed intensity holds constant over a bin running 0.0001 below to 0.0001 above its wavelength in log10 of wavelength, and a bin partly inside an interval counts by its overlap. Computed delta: 9.2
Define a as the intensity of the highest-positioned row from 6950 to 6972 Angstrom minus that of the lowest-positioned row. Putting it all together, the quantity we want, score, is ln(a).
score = -3.91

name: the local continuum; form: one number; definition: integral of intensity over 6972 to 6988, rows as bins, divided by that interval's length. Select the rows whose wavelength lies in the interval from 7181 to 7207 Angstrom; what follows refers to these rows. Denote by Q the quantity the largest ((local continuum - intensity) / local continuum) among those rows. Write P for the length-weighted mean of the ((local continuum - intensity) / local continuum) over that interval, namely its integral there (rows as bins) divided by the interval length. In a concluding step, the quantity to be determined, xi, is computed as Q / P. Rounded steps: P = 0.071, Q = 0.104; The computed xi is 1.46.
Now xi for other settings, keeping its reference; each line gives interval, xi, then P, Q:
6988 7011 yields -0.91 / -0.007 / 0.007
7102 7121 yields 1.45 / 0.065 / 0.094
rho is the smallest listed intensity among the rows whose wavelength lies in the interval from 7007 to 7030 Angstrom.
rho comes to 9.5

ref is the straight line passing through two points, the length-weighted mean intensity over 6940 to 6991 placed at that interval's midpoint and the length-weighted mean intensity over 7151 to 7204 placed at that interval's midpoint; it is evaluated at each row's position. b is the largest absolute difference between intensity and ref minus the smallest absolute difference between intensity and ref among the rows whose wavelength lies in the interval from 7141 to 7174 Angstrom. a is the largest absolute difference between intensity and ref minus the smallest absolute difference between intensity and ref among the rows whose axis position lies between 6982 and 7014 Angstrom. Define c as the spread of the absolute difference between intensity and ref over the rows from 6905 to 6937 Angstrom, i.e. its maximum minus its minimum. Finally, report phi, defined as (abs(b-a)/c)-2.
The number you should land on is -1.20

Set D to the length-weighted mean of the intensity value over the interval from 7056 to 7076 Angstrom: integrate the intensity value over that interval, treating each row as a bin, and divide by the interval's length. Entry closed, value 9.2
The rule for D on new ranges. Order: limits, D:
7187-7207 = 9.1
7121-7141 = 8.9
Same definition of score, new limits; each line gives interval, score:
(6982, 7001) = -3.00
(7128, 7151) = -3.22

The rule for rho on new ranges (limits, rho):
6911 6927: 9.65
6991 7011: 9.74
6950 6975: 9.69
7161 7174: 9.2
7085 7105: 8.95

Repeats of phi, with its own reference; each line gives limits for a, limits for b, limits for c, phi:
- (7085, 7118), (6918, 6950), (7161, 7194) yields -1.82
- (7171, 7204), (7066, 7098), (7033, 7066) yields -1.62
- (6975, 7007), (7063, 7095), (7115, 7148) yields -1.77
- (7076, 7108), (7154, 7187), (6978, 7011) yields -1.42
